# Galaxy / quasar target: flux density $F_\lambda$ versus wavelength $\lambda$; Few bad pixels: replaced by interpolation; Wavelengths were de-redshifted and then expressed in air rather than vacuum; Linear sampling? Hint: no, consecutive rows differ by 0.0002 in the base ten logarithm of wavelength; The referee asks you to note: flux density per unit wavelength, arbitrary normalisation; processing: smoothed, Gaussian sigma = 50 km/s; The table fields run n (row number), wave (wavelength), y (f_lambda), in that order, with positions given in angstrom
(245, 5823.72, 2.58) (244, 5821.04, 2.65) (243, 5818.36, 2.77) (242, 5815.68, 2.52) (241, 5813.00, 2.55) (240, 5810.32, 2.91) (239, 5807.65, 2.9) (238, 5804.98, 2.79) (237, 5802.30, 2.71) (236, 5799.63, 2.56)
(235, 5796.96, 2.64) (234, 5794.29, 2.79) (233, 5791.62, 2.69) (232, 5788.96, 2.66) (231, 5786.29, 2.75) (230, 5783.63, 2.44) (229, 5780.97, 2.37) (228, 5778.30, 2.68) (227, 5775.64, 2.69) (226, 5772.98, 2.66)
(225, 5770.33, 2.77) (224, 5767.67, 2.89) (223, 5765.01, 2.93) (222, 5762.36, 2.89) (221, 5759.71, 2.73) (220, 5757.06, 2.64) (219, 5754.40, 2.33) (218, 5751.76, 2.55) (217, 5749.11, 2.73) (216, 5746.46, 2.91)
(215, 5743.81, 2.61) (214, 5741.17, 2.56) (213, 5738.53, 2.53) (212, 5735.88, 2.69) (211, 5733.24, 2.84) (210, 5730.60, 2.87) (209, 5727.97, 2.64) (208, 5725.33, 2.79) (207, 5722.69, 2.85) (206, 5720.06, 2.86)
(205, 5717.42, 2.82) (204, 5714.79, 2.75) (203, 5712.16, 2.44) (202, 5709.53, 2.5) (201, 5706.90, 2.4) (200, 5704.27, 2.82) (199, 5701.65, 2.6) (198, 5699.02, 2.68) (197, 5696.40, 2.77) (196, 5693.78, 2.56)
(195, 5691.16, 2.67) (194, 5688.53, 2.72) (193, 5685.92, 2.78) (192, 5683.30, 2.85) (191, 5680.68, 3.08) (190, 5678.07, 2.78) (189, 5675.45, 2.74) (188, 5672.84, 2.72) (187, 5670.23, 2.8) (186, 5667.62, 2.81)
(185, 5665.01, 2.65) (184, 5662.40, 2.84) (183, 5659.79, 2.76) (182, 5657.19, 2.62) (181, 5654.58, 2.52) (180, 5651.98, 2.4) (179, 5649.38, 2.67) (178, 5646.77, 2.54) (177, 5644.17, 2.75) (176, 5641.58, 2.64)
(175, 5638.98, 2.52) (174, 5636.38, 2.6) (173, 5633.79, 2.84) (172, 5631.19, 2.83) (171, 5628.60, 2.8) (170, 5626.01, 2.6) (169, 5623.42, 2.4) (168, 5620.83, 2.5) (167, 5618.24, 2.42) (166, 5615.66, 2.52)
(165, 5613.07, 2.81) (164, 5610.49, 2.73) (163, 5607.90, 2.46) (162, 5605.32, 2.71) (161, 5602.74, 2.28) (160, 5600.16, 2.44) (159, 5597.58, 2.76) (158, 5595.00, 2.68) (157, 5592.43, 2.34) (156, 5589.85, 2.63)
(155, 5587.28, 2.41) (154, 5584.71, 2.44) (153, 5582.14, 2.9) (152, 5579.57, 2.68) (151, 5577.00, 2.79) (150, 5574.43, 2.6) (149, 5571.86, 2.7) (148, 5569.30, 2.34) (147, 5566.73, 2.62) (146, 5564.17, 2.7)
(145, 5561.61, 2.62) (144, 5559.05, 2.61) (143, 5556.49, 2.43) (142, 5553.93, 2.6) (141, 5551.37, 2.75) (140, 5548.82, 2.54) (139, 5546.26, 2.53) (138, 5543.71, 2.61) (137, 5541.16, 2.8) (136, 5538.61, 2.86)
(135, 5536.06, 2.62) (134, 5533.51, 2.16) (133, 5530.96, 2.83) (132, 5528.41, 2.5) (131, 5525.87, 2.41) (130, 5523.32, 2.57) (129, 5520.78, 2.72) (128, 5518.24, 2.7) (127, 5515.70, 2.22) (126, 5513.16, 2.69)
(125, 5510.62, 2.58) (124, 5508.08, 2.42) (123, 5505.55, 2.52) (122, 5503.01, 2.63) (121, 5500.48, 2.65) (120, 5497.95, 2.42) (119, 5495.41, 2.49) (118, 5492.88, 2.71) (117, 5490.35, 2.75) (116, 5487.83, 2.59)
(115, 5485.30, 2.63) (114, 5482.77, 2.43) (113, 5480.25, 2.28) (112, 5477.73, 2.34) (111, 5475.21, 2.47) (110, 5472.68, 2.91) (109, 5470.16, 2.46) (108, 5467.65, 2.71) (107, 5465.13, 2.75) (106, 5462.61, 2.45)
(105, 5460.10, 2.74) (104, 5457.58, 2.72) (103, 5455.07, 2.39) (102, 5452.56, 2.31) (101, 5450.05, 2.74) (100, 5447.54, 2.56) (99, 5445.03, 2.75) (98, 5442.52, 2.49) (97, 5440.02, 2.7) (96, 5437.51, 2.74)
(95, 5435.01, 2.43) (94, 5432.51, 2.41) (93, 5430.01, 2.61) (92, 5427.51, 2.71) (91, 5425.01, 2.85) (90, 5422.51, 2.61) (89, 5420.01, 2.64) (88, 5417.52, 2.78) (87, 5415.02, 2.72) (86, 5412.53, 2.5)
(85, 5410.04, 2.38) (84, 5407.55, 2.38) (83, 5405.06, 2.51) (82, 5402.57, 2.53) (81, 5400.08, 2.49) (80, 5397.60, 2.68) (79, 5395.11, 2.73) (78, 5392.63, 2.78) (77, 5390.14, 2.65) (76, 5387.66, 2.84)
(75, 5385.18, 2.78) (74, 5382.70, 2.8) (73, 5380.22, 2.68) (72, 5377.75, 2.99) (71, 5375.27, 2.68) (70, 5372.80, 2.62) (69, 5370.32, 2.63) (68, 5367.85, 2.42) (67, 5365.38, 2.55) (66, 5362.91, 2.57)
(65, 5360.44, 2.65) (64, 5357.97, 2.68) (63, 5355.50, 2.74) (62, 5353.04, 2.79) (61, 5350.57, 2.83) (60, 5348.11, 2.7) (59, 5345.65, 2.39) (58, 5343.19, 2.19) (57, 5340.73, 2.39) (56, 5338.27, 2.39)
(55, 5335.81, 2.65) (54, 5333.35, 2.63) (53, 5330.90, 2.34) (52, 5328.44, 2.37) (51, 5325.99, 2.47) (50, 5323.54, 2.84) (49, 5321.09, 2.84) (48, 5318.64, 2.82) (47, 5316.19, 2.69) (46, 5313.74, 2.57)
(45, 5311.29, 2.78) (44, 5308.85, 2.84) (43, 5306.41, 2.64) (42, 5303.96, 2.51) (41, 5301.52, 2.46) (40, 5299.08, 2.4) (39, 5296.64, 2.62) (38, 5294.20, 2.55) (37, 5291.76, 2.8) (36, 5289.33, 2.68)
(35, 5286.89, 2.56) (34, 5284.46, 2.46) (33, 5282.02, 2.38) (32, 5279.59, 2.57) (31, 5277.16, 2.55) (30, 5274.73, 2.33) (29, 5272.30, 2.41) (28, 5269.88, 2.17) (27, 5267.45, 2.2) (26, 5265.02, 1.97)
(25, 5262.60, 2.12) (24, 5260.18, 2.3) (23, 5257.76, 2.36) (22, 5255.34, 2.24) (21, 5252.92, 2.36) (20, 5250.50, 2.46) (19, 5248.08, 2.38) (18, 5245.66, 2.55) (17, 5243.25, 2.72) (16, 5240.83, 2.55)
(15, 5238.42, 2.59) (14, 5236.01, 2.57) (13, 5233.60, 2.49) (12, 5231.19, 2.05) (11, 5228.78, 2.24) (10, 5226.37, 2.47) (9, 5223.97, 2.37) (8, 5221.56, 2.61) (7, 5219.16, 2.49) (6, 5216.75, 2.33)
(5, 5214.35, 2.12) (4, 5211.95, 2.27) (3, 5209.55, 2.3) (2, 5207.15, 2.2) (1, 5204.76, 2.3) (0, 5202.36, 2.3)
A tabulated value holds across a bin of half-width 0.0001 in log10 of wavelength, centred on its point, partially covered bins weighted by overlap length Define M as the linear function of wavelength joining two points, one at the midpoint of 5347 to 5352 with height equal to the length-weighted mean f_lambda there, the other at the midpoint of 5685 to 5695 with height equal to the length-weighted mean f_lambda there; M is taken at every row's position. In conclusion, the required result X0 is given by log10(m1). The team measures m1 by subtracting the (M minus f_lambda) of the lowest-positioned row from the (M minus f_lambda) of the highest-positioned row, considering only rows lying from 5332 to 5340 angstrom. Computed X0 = -0.62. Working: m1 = 0.2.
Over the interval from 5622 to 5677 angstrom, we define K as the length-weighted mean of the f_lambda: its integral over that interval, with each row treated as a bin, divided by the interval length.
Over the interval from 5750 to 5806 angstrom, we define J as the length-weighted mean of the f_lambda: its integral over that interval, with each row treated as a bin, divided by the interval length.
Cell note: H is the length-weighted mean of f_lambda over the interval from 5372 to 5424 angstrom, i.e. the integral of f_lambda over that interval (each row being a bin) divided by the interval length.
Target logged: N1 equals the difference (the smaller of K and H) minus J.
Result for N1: -0.017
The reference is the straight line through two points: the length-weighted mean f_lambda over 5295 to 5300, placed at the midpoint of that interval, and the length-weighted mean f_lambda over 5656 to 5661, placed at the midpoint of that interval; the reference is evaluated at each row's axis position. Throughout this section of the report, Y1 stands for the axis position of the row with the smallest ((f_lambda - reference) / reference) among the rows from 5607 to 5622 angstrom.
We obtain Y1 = 5618.24 angstrom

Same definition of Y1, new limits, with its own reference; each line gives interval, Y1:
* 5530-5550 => 5533.51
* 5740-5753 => 5751.76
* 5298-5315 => 5299.08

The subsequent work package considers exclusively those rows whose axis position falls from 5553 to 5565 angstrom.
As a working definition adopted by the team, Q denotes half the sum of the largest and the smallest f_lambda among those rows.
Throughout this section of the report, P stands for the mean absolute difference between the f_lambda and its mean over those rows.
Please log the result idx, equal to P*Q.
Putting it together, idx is 0.17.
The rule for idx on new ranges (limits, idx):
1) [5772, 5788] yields 0.33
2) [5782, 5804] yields 0.21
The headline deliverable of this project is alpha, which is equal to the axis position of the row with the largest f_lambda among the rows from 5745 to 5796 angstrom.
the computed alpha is 5765.01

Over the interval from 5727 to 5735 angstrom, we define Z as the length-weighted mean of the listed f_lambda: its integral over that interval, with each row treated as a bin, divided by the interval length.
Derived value 2.79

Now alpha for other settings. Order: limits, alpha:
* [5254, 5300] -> 5291.76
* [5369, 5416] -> 5377.75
